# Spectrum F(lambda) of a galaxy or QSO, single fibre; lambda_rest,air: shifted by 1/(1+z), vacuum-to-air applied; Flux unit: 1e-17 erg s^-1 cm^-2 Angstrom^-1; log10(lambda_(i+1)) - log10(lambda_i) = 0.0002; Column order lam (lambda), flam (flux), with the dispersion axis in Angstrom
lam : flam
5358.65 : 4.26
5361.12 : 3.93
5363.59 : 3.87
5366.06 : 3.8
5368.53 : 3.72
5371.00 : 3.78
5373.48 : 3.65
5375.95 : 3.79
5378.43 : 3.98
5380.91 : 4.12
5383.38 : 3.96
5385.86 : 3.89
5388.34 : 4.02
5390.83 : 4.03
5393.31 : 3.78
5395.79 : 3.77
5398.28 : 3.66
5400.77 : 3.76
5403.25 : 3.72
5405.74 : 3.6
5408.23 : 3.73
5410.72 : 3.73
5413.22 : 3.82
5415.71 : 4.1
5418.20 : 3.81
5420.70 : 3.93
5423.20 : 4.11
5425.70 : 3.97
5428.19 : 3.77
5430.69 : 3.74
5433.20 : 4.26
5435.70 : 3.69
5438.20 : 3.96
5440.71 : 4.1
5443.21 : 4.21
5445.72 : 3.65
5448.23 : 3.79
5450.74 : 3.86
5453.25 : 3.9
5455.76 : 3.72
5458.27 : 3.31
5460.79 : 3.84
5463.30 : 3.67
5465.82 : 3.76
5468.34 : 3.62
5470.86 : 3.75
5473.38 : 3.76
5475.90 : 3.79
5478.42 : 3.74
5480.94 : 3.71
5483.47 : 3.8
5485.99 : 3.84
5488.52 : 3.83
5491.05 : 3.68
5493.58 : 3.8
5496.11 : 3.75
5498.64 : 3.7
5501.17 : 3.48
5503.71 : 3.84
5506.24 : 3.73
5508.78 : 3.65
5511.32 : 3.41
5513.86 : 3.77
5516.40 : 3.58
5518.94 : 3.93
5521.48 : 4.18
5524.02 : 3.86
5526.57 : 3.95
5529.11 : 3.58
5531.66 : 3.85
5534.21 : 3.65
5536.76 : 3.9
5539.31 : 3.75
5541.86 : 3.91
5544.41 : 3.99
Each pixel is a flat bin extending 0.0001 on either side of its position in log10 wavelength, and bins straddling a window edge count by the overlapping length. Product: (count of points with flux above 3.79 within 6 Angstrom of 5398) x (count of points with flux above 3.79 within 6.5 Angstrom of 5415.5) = 0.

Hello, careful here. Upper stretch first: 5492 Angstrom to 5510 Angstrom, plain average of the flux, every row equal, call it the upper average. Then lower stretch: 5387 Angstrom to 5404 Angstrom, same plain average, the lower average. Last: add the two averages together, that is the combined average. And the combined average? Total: 7.53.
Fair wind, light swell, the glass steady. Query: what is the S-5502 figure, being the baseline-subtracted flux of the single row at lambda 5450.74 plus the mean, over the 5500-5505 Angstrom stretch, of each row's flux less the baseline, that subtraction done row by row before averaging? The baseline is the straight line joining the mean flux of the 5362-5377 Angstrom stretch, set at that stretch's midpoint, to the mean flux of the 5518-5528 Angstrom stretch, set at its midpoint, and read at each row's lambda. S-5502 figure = -0.31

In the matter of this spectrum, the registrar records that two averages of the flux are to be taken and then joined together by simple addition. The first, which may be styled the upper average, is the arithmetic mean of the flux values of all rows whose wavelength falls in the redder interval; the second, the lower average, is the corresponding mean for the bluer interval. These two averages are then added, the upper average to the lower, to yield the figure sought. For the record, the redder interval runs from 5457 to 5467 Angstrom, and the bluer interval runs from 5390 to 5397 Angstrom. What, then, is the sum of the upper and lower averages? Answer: 7.50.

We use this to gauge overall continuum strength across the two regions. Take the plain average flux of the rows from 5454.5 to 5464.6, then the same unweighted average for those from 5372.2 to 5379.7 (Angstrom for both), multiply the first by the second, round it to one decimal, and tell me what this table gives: 13.8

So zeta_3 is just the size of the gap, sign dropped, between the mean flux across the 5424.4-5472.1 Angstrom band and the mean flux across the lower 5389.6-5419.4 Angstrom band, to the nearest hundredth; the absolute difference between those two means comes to 0.03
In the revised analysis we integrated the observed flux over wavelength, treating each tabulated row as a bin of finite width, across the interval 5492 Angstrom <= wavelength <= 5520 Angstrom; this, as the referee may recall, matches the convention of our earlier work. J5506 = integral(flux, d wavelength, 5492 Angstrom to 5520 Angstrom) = 103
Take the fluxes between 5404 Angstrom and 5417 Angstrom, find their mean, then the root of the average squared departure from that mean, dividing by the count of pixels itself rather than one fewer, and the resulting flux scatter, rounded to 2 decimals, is 0.17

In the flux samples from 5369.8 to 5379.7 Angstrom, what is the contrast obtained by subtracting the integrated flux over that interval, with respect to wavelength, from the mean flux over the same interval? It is -34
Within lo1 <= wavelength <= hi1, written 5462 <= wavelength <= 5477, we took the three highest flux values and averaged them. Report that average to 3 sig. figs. 3.77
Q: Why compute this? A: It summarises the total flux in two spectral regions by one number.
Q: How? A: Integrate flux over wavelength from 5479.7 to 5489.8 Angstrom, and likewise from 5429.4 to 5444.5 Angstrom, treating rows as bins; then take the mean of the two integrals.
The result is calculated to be 49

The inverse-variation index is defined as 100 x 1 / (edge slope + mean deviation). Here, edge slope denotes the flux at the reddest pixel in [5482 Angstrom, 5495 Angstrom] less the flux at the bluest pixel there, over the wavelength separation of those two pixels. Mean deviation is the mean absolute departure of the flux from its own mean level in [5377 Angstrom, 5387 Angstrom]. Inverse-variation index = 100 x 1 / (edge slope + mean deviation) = 1509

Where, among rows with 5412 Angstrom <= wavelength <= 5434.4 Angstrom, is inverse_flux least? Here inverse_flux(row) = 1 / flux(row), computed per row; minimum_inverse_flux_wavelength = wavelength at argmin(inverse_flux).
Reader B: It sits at 5433.20 Angstrom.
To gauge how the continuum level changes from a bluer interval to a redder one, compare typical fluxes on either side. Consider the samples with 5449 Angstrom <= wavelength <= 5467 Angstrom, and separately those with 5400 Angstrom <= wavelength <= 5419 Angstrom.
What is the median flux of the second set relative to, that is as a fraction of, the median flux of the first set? 1.00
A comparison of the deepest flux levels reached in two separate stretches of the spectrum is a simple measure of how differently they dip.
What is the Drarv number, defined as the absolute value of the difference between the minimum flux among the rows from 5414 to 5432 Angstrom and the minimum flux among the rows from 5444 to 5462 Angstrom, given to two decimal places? 0.43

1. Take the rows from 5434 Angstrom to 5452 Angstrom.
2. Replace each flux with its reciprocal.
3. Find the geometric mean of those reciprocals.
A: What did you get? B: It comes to 0.257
